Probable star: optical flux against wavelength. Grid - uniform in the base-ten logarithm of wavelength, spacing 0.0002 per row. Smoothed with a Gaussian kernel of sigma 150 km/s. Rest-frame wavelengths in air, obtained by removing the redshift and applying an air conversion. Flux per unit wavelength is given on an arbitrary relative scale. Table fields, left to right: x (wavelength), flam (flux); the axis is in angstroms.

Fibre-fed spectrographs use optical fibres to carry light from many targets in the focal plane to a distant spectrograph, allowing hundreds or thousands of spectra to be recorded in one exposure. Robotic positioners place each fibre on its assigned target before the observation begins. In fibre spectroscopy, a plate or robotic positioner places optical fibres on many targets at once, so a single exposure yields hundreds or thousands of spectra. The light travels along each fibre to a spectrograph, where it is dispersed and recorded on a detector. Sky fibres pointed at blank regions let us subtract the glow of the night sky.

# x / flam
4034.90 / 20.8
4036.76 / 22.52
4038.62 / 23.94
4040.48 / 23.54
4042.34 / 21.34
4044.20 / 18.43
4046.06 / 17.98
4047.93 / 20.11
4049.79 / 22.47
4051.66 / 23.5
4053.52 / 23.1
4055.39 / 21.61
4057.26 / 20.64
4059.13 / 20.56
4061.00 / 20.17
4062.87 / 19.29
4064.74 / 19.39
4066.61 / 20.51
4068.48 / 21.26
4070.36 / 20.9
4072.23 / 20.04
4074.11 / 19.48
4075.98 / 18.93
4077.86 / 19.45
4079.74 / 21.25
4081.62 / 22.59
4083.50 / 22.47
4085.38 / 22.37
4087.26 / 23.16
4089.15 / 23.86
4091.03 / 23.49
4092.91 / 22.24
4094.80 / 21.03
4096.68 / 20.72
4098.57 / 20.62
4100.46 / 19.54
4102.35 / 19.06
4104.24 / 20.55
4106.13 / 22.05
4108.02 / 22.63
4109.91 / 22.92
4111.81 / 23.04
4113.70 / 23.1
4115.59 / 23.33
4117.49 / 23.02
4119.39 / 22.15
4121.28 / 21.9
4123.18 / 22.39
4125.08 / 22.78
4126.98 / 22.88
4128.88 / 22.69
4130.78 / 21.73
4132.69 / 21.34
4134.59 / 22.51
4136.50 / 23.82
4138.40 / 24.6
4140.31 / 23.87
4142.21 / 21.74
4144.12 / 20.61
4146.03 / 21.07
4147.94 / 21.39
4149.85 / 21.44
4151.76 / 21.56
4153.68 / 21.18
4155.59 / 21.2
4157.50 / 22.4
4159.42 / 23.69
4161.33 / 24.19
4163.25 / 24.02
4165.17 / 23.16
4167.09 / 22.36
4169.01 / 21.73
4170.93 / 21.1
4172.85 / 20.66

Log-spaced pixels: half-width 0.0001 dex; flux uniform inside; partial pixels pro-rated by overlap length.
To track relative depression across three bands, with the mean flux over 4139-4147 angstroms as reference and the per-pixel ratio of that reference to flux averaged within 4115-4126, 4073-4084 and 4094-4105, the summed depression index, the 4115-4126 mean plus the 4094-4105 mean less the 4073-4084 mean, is 0.99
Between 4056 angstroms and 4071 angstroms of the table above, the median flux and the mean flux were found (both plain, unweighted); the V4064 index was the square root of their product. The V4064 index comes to 20.4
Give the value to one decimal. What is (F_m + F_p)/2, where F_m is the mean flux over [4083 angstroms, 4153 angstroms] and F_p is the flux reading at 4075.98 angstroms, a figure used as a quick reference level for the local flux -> 20.5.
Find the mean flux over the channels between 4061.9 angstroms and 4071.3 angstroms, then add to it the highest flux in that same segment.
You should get 41.5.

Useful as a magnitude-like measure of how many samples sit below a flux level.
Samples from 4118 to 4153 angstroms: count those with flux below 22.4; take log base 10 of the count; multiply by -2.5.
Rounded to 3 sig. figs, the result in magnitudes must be -2.60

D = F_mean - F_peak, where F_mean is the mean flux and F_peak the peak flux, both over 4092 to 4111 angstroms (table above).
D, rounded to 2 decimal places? -1.78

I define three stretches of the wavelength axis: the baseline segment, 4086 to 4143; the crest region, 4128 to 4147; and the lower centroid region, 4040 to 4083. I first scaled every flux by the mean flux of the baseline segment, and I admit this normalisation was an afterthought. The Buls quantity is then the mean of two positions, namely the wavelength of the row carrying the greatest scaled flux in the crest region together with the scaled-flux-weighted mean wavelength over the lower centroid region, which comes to 4099.6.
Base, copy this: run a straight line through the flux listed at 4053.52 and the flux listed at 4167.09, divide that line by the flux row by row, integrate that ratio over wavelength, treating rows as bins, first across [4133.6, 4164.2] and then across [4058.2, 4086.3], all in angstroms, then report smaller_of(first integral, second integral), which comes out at 31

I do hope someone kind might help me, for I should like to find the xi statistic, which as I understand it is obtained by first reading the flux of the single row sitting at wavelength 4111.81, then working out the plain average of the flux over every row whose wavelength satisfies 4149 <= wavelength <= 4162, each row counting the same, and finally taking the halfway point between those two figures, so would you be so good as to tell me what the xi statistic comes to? 22.6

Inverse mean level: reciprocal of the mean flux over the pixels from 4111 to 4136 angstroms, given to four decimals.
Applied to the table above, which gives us 0.0444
